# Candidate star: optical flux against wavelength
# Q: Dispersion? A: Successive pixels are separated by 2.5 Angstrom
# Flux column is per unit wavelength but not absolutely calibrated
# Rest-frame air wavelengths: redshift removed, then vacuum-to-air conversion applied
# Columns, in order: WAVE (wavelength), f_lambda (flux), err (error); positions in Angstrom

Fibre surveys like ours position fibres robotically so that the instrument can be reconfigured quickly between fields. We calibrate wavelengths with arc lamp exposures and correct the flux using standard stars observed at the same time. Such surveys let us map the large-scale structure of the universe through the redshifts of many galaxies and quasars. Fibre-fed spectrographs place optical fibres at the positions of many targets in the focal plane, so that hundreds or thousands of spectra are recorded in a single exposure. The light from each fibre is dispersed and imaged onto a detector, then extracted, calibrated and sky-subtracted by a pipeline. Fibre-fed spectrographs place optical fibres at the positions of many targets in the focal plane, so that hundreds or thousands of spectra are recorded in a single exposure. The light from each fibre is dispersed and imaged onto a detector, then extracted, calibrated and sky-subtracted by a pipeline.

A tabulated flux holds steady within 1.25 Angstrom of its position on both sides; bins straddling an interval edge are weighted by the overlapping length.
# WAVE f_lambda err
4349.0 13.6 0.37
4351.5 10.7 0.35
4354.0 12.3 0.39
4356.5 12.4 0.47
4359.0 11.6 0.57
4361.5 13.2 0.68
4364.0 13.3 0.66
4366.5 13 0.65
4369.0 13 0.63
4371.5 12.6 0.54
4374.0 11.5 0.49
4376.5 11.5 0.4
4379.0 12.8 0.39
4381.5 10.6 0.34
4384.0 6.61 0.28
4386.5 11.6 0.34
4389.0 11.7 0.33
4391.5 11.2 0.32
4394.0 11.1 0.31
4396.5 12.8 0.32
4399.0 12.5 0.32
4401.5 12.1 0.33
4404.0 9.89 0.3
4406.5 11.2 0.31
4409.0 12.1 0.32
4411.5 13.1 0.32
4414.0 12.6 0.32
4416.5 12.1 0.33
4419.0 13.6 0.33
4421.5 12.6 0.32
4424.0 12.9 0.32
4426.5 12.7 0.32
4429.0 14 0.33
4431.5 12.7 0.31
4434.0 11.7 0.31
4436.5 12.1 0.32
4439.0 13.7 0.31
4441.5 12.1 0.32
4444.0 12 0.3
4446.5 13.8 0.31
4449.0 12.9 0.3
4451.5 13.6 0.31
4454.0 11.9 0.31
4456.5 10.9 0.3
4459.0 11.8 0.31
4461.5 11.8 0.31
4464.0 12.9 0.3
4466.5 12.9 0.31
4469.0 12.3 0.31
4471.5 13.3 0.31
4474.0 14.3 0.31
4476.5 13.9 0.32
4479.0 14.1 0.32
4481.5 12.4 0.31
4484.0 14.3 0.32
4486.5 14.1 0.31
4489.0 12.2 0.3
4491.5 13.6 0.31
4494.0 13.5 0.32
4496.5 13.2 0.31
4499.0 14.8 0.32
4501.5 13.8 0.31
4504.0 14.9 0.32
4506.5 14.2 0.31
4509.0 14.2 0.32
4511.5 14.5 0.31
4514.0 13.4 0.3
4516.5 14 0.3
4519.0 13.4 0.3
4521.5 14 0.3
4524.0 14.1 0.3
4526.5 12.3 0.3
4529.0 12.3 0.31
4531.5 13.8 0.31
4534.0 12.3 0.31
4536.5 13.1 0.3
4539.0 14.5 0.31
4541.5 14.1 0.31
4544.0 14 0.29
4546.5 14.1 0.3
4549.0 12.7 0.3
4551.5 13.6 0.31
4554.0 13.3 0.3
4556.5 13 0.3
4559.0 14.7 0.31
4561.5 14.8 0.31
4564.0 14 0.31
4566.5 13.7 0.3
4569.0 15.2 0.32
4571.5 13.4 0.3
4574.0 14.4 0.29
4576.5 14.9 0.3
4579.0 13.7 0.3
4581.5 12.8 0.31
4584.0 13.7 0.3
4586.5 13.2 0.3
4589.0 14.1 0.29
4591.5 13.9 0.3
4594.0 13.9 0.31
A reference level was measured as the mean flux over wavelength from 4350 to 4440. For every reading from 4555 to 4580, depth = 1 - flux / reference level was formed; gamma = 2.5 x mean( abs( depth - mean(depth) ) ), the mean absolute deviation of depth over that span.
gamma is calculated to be 0.128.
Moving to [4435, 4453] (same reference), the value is 0.145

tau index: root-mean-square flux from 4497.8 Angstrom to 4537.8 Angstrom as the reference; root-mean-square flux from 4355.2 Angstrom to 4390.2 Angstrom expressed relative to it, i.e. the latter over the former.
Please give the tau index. 0.87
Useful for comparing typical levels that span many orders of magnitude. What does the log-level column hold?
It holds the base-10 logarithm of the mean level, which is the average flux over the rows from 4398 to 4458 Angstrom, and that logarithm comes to 1.10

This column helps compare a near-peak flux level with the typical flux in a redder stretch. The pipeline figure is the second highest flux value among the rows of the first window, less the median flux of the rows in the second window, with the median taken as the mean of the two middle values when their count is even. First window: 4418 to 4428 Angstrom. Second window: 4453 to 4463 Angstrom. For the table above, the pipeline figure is 1.1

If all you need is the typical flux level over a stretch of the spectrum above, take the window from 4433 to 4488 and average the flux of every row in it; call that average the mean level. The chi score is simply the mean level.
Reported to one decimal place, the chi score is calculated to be 12.9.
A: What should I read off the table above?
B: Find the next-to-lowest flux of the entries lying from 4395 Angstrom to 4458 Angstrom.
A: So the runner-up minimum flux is 10.9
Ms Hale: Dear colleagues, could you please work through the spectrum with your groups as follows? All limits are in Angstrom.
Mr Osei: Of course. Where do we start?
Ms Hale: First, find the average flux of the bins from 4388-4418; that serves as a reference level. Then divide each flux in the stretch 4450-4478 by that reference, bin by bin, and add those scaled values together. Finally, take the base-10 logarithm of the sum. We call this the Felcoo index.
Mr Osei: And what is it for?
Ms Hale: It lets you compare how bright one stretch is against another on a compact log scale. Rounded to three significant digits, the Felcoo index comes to 1.07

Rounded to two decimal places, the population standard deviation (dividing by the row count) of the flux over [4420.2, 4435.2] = 0.67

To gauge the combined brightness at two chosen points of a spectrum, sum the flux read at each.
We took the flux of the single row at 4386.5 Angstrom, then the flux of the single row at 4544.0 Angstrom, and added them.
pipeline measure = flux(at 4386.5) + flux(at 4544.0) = 25.6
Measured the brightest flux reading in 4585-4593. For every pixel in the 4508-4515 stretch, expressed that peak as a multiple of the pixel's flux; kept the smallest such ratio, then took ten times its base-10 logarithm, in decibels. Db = -0.12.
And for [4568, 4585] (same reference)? -0.33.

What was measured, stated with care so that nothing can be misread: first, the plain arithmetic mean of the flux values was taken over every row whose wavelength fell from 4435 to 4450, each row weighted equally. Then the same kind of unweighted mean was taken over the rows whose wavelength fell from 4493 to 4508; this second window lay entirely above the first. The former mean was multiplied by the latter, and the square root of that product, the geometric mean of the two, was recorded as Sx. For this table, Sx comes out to 13.40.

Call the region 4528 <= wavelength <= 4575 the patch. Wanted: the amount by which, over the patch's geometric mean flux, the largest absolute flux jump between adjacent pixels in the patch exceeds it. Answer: -11.9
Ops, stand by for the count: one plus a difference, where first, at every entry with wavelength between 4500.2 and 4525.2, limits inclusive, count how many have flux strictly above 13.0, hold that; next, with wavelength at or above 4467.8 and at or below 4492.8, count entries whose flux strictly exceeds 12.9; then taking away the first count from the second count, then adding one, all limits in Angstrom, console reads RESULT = -2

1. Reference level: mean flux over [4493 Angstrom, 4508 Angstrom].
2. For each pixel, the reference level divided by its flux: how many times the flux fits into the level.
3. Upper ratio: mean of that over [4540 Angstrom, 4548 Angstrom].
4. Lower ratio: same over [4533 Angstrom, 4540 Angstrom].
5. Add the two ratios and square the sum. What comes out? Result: 4.3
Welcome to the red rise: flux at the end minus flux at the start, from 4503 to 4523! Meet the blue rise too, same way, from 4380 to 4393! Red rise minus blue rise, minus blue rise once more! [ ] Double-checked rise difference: -2.1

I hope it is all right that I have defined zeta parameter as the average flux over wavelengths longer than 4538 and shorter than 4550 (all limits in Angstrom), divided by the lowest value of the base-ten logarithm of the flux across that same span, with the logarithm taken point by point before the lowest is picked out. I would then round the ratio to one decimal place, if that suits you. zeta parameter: 12.6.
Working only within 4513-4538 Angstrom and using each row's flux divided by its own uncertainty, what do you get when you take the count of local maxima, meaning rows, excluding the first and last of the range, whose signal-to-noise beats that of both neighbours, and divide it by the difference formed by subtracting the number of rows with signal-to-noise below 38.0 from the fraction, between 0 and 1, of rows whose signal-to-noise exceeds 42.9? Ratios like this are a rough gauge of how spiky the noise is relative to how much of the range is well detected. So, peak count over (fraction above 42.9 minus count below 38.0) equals 4.3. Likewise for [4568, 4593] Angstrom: 3.3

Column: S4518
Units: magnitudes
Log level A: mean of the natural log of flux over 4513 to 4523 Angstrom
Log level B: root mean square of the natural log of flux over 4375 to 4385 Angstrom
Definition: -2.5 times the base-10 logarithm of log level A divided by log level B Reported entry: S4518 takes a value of -0.13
